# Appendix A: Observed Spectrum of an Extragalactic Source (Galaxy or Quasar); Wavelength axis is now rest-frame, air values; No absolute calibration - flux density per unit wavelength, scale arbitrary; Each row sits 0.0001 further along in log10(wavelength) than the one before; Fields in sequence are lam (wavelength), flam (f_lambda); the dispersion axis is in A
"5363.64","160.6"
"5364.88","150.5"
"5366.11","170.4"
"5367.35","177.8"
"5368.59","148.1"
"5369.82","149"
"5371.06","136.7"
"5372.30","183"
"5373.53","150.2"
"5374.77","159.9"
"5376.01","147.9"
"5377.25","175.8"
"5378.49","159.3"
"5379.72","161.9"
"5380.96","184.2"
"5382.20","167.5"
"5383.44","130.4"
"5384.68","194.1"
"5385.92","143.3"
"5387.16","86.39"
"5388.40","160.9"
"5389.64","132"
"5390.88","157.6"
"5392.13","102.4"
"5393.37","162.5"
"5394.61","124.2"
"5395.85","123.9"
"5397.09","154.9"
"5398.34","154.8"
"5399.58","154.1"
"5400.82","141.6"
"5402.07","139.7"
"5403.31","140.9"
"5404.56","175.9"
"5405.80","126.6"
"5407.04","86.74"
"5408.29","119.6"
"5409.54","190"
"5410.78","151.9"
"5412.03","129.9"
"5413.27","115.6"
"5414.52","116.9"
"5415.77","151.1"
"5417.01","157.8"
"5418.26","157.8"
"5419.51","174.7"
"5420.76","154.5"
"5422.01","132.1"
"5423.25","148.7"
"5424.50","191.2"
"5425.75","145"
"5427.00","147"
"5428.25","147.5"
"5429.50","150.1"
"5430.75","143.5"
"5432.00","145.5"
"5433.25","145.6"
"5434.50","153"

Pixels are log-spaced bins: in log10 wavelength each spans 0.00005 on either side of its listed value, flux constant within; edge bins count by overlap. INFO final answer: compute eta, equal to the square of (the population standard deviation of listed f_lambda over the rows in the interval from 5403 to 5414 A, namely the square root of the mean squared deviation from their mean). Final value 889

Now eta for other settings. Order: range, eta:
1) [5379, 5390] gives 941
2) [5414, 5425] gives 415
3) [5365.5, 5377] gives 219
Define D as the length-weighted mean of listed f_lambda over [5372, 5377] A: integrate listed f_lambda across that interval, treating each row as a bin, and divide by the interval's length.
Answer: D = 160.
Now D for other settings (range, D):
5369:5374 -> 155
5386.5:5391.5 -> 134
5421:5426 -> 155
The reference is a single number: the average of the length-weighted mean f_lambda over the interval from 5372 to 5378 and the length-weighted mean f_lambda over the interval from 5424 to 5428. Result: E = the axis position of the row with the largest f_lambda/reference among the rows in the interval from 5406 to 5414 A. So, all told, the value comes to 5409.54 A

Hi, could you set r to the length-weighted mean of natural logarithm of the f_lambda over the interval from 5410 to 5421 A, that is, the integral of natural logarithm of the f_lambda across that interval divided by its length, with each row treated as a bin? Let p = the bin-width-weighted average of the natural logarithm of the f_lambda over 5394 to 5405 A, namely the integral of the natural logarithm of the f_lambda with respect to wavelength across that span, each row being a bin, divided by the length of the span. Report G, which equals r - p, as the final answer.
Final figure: 0.00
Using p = 4.97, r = 4.97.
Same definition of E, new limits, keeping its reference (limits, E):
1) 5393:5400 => 5393.37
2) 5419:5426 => 5424.50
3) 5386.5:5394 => 5393.37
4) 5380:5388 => 5384.68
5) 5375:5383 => 5380.96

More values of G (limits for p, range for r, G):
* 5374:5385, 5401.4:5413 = -0.17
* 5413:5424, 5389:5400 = -0.05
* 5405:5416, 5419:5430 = 0.17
